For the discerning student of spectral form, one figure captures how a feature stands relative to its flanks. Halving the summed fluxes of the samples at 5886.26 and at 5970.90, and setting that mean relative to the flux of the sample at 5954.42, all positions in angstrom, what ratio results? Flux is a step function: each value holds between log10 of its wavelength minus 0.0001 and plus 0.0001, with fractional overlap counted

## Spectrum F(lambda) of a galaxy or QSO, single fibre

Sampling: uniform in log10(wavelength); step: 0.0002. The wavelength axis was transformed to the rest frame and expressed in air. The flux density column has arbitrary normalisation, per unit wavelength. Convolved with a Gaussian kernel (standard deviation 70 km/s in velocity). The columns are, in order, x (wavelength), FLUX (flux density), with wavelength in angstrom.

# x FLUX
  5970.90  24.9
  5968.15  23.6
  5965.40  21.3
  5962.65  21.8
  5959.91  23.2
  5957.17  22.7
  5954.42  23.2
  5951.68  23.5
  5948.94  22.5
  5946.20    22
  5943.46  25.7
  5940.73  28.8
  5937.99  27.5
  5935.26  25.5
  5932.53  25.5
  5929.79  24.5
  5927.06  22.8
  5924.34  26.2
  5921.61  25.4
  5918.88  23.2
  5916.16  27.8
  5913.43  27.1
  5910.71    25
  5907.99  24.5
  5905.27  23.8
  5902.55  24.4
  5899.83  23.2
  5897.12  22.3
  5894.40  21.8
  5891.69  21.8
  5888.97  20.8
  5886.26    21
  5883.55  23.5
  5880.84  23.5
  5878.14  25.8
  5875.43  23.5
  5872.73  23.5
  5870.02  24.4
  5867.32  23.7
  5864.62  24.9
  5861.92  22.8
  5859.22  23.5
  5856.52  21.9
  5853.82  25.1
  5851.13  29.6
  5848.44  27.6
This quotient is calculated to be 0.99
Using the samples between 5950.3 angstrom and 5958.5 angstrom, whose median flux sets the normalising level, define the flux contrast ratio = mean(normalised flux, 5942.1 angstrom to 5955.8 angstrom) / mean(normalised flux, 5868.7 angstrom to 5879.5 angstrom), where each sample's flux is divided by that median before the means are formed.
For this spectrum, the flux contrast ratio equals 0.96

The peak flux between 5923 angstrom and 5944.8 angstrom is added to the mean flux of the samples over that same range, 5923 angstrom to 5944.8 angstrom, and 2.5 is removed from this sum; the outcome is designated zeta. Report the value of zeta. 52.1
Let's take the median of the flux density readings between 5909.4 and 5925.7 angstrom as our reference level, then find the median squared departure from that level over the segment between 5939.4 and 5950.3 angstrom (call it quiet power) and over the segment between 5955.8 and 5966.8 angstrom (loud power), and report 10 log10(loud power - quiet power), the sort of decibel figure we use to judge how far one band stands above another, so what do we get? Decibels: 4.6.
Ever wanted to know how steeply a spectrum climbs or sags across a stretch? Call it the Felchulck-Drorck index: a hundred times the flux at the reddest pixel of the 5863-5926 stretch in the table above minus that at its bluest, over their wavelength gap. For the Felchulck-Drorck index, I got 2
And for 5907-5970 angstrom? -1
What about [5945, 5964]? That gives -1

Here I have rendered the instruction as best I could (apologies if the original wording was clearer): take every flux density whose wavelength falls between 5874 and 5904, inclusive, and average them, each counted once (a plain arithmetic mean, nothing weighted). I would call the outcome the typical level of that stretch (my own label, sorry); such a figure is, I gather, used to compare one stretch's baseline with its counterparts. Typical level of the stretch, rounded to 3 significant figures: 22.9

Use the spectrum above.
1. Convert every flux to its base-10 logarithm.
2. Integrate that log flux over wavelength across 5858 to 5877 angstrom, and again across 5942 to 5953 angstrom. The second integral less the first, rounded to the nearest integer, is -11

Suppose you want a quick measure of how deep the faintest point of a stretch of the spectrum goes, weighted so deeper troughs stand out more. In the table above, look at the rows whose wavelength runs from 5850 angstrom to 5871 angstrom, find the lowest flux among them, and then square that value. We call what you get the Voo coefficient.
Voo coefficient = 480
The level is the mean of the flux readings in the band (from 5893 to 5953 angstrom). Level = 24.7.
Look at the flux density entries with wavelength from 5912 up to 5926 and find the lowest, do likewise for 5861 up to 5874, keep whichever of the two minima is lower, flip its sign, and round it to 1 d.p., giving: -22.8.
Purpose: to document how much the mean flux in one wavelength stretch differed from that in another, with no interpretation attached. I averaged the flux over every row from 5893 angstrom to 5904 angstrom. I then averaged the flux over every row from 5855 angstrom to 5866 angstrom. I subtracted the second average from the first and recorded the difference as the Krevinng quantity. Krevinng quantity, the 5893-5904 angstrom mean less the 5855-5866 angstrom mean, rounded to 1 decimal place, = -0.4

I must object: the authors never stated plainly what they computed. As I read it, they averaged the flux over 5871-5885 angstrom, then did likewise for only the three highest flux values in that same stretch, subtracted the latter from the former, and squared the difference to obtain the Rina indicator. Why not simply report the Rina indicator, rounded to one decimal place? 0.1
